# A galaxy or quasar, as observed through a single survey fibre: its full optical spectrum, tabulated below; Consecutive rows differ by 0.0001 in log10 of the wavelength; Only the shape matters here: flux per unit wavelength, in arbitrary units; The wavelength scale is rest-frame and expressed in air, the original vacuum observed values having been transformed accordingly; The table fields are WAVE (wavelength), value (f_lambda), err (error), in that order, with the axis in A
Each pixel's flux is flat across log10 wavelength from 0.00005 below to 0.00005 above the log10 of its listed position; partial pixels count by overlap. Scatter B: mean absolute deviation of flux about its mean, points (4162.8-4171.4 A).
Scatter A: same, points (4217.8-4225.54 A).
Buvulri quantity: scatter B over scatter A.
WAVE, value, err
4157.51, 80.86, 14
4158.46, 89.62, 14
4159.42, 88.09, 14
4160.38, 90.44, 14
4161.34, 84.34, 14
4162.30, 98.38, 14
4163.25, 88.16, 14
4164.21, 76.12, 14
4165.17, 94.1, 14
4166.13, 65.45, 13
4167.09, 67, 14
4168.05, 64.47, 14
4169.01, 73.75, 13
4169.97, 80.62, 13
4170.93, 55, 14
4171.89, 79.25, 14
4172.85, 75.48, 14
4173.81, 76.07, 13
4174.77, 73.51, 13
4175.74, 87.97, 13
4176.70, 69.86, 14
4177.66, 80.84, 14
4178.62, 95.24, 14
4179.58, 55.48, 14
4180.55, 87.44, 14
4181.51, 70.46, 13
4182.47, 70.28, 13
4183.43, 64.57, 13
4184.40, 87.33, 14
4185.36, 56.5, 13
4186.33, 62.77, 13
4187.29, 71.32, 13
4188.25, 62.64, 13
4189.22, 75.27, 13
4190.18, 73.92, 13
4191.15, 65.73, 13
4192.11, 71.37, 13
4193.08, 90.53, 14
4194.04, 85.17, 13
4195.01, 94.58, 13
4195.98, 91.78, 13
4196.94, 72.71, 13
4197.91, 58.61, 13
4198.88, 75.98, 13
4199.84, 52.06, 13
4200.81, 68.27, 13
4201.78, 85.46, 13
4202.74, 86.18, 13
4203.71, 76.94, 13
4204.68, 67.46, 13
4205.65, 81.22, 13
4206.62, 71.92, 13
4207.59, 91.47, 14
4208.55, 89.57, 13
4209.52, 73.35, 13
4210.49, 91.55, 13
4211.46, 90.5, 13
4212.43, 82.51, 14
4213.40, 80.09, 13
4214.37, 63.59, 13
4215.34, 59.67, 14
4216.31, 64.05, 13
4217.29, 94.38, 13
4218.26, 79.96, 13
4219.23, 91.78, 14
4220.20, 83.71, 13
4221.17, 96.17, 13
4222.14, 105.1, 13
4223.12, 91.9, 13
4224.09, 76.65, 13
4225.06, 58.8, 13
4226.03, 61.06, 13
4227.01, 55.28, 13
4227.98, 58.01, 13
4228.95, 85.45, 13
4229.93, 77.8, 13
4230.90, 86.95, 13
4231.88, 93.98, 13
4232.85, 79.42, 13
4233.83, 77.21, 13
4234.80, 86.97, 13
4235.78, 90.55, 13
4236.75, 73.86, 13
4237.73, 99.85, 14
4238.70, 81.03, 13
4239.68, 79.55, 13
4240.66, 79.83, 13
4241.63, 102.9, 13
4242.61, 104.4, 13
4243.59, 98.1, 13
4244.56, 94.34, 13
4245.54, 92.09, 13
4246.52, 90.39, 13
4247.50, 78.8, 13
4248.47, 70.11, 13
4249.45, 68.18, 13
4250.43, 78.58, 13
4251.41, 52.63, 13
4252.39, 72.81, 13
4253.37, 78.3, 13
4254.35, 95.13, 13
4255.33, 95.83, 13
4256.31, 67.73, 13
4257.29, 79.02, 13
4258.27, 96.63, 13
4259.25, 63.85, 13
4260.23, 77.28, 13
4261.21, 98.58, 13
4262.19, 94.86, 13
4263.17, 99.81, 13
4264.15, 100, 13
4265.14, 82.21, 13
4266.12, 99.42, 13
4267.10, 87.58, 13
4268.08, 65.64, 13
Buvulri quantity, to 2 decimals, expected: 0.90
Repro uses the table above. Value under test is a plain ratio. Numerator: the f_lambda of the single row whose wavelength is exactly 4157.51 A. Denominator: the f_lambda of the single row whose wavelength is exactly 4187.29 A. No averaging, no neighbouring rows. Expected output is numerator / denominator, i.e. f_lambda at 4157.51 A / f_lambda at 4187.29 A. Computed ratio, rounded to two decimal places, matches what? 1.13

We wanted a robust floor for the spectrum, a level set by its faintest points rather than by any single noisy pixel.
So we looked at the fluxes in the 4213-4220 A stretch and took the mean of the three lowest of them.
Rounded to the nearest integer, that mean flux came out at 62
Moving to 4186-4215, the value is 58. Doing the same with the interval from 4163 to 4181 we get 58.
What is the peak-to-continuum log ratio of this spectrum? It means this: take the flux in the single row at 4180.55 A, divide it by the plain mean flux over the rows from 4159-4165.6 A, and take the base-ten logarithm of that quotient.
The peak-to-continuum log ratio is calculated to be -0.01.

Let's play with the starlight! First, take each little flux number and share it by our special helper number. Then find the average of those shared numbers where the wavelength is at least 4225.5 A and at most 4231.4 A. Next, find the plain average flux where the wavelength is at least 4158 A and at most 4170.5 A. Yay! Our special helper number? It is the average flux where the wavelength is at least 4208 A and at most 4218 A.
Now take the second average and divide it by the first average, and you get 91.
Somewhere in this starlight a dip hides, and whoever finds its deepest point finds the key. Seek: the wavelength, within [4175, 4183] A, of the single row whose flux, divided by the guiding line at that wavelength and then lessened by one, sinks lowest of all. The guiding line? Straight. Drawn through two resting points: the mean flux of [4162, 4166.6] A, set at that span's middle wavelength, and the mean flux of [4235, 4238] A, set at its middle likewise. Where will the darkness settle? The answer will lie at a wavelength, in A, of 4179.58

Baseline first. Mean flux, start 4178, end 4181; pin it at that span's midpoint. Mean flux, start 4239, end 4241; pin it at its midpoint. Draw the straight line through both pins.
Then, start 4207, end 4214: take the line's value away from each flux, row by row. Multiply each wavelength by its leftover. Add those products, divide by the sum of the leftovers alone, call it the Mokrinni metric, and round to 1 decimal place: 4209.8 A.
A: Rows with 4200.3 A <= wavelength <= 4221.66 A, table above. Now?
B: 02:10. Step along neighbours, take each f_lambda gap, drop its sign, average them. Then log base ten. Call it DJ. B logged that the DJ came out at 1.04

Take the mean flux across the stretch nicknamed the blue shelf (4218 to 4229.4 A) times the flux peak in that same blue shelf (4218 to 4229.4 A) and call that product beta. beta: 8267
